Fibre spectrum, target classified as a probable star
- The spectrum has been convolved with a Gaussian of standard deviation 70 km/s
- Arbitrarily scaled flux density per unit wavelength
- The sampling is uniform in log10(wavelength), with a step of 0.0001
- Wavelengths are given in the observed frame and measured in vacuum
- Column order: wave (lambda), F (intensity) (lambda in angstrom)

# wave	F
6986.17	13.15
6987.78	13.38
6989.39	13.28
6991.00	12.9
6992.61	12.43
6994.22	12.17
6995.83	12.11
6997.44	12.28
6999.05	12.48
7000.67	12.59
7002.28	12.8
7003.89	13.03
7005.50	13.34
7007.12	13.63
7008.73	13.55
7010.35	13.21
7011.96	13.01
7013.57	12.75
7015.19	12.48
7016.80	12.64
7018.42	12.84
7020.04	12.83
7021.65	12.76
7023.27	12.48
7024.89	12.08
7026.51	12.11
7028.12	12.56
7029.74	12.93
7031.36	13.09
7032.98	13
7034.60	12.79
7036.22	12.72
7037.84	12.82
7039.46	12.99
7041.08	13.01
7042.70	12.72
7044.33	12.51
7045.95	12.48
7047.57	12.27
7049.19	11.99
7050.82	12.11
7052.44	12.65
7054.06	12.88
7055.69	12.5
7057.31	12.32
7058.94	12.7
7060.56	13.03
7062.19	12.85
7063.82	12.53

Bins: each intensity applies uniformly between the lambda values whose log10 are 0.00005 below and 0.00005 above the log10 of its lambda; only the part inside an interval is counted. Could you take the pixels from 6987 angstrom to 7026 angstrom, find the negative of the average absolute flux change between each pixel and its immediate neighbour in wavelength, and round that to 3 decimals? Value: -0.220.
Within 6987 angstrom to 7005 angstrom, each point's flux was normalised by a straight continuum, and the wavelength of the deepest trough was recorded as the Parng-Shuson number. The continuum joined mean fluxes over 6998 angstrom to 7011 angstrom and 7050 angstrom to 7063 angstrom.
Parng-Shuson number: 6995.83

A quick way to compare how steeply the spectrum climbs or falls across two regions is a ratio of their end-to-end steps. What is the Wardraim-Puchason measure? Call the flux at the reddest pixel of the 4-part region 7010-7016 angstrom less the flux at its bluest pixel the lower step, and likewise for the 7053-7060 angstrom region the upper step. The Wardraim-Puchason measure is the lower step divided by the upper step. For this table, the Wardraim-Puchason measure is 4.1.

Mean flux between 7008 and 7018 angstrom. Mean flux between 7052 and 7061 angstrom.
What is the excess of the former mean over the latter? 0.3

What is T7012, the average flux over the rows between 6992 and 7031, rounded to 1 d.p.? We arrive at 12.7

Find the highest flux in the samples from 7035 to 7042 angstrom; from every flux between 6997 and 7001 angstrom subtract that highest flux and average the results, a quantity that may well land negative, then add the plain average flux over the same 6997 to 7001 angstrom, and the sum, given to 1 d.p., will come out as 11.9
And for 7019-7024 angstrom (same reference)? 12.4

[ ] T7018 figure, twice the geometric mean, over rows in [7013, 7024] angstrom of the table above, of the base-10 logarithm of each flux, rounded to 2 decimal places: 2.21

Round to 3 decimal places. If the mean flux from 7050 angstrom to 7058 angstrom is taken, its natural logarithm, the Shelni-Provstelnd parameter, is 2.525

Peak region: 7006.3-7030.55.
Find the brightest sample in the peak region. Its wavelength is 7007.12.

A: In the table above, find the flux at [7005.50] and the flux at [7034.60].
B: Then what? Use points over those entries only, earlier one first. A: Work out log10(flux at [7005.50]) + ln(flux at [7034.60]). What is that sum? 3.67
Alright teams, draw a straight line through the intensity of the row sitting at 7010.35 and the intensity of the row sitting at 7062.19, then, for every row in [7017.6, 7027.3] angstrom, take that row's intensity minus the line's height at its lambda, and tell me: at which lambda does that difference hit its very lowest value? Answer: 7024.89 angstrom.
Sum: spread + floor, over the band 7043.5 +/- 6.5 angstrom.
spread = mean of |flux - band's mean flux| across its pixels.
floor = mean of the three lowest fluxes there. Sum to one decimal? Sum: 12.5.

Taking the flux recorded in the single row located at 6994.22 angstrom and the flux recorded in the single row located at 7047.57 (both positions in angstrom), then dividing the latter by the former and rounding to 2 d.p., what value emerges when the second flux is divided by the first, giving 1.01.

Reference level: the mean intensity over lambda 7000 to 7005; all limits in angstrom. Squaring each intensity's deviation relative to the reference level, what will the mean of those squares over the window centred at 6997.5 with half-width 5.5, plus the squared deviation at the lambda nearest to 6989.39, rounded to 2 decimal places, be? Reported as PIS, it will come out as 0.43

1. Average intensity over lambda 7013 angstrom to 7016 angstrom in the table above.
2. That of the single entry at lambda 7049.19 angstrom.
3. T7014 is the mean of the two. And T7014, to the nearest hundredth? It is 12.30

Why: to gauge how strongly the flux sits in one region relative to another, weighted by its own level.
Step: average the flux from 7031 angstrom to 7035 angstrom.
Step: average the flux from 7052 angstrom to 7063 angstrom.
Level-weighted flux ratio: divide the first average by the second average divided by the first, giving 13.2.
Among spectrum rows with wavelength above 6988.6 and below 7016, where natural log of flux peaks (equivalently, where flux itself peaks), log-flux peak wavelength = 7007.12 angstrom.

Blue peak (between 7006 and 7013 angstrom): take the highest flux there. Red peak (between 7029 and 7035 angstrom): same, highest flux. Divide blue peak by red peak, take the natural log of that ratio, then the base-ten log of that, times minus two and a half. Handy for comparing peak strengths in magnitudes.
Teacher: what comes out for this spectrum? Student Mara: 3.5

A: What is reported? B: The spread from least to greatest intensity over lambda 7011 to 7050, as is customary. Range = 1.1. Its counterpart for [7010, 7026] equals 1.1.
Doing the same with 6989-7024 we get 1.5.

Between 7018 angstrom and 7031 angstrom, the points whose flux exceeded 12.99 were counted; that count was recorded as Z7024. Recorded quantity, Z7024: 0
